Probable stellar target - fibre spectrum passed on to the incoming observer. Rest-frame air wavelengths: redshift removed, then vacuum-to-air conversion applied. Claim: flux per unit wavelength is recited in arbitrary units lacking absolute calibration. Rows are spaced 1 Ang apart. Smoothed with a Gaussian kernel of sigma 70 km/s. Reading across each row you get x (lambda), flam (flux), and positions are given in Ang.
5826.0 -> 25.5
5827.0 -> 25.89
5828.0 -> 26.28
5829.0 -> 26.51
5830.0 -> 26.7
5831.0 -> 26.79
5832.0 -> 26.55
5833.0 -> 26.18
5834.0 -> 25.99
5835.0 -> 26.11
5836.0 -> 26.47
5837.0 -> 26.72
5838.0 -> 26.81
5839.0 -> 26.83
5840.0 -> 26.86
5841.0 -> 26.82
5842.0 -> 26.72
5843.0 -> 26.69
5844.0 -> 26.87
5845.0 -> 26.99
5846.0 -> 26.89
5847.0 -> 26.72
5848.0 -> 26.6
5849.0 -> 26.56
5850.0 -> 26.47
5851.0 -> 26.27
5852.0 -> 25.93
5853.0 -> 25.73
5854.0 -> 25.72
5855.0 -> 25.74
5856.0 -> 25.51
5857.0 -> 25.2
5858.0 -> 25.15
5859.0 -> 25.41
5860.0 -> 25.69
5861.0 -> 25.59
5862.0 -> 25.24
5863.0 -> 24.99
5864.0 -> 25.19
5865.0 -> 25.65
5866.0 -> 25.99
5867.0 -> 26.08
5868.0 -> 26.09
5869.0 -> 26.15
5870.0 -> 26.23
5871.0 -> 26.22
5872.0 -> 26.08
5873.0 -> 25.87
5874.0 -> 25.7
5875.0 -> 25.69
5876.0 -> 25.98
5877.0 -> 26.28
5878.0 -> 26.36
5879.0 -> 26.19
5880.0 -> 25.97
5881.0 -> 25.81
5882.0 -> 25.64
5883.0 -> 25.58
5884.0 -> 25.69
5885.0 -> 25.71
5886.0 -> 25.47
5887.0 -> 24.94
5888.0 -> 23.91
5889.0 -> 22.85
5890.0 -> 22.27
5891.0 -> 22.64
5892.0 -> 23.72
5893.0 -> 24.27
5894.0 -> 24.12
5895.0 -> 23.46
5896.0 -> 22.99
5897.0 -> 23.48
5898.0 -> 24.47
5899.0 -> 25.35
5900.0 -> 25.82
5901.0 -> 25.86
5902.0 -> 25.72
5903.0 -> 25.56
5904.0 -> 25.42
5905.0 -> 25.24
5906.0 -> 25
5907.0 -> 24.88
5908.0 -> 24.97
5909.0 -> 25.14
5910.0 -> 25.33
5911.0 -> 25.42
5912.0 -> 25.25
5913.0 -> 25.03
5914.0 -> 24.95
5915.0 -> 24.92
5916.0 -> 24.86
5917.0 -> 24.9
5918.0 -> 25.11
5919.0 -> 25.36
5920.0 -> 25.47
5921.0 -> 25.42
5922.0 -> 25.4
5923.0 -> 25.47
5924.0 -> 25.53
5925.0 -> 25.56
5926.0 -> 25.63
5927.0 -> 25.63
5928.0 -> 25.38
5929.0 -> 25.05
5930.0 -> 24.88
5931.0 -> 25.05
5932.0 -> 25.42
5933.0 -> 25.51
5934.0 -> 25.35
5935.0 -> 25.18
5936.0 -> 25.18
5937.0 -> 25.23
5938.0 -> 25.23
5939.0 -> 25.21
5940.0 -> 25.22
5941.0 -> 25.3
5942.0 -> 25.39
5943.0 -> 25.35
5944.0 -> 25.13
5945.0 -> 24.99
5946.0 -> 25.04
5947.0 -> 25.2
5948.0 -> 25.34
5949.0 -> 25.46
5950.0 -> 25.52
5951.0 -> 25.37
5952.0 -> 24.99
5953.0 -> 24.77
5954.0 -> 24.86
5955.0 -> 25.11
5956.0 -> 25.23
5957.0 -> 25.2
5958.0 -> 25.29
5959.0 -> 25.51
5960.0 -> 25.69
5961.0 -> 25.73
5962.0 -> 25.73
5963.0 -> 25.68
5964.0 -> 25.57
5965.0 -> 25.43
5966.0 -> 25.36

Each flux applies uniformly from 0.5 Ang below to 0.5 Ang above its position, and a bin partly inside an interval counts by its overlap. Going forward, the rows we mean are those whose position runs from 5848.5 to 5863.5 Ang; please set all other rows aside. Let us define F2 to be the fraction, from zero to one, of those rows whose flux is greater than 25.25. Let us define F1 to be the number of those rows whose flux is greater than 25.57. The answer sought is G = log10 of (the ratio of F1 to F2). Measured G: 1.09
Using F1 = 9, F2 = 0.73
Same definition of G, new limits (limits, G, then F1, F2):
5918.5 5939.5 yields 0.51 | 2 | 0.62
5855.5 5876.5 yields 1.26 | 14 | 0.76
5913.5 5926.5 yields 0.21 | 1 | 0.62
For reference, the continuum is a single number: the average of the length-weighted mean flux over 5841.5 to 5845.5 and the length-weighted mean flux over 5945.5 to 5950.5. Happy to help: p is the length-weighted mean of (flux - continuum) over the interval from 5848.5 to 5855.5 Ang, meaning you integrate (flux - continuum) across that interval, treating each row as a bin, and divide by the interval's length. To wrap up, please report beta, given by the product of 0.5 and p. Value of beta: 0.0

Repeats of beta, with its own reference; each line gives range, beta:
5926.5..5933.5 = -0.4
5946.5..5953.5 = -0.4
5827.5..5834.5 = 0.2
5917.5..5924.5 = -0.3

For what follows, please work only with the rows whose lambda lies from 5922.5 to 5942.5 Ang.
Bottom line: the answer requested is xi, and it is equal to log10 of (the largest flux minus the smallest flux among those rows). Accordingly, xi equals -0.12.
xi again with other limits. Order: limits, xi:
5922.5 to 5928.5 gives -0.60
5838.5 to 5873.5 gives 0.30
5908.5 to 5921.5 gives -0.21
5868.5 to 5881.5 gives -0.17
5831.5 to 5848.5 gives 0.00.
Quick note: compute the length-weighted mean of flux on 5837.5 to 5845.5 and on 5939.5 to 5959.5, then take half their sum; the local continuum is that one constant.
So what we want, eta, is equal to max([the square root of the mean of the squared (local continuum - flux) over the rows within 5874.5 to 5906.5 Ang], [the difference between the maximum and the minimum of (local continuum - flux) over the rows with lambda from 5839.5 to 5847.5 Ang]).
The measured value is 1.6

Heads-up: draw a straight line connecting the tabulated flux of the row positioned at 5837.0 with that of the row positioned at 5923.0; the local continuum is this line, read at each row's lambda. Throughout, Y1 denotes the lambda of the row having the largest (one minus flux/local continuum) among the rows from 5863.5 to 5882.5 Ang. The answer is 5864.0 Ang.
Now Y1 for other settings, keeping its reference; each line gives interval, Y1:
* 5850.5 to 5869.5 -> 5863.0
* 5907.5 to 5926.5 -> 5908.0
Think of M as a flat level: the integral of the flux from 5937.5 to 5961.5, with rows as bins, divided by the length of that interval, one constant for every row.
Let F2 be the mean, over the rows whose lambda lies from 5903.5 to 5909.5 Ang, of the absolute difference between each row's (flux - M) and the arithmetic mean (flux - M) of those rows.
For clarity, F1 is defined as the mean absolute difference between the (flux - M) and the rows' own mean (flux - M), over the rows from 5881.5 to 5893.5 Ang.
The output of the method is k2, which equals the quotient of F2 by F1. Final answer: 0.14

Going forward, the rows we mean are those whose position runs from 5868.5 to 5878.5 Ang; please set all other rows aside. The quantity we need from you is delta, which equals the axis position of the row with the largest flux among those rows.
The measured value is 5878.0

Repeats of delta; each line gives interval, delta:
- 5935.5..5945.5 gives 5942.0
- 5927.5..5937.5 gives 5933.0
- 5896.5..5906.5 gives 5901.0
